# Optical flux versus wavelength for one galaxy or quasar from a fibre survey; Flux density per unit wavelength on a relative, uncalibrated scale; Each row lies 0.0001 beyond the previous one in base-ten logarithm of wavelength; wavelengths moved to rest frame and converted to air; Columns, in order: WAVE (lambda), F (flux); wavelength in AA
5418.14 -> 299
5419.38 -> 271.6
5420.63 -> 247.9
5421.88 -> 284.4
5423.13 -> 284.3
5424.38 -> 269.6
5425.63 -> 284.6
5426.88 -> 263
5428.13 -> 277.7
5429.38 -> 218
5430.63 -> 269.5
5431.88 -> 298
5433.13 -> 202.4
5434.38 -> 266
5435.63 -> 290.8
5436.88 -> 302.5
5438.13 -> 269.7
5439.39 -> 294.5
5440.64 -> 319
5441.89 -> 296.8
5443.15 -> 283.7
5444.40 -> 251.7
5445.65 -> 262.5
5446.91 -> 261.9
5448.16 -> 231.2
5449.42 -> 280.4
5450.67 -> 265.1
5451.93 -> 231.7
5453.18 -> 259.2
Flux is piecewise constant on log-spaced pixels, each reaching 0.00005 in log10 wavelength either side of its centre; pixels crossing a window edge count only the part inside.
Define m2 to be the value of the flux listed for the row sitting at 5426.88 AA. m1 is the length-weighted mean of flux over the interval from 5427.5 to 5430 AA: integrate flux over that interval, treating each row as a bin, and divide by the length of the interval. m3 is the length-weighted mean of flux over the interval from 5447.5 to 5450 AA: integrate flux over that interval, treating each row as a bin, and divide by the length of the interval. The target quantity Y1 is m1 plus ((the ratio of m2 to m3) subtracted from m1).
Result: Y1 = 495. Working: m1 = 248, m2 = 263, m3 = 255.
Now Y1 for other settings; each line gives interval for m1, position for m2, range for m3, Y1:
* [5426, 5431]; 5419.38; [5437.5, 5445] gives 515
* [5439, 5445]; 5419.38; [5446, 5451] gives 577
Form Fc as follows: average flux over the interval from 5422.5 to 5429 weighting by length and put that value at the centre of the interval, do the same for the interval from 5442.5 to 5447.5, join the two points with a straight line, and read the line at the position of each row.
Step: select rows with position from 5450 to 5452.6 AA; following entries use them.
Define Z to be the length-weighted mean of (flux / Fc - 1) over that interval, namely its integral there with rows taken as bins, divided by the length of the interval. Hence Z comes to -0.05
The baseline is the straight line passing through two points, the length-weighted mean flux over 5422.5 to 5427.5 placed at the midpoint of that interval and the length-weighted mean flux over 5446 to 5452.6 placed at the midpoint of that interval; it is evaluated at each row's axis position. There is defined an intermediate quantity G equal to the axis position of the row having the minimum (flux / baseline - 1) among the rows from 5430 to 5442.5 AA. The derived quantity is 5433.13 AA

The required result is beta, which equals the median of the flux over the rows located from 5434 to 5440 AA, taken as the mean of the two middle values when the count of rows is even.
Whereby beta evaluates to 291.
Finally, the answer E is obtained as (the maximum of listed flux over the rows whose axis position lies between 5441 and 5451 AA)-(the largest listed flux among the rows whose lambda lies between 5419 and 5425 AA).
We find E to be 12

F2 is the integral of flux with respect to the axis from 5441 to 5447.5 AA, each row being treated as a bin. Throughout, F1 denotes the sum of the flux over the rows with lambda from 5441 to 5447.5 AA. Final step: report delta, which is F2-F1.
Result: 419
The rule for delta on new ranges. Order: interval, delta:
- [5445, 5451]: 259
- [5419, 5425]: 270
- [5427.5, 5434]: 384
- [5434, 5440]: 288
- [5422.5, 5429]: 398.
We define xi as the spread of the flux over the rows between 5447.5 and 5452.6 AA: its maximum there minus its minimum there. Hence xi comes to 49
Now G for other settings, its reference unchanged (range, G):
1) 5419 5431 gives 5429.38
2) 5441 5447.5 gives 5444.40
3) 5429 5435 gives 5433.13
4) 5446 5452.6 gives 5448.16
